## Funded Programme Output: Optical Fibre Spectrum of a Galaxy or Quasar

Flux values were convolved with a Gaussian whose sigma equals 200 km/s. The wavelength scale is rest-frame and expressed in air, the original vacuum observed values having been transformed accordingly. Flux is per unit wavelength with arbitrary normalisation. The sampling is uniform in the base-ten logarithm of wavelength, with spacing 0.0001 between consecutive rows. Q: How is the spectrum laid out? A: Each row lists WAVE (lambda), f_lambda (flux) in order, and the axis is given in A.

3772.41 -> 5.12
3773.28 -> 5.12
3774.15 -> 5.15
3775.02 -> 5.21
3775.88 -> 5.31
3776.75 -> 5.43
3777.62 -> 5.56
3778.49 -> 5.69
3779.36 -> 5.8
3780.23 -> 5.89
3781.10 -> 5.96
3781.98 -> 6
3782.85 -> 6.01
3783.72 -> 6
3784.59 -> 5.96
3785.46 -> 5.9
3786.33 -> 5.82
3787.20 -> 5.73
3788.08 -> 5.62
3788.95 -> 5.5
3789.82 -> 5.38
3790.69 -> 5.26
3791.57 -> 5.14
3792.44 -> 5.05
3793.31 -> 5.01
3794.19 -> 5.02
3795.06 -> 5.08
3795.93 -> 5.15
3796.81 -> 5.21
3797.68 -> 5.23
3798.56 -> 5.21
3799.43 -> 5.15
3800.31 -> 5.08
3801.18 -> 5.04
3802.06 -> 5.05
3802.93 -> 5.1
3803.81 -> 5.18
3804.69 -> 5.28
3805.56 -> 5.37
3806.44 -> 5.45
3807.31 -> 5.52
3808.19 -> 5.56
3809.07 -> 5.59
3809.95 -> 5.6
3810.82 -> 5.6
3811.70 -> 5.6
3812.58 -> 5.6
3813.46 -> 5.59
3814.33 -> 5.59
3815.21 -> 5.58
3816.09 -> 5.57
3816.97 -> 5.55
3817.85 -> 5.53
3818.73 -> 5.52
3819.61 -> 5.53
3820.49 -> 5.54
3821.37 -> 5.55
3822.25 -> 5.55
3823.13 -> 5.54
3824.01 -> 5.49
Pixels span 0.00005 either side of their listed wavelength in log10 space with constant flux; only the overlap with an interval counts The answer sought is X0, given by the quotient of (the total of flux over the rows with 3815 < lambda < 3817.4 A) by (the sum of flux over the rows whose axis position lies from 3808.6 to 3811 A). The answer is 0.99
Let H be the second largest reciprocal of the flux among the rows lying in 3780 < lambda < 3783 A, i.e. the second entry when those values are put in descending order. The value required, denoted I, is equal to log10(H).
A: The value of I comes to -0.78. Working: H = 0.168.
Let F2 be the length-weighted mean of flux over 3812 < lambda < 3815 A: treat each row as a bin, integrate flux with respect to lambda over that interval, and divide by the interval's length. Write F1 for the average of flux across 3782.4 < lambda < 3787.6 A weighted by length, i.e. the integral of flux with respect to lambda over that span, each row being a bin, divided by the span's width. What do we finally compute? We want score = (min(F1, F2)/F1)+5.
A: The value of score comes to 5.95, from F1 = 5.9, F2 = 5.60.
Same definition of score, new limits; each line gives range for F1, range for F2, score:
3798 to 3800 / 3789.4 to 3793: 6.00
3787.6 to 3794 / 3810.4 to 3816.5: 6.00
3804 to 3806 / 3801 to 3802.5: 5.95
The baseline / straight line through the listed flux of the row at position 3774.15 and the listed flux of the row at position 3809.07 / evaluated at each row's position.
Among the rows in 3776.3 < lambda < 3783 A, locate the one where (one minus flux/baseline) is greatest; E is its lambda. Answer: 3776.75 A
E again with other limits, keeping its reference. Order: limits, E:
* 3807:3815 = 3814.33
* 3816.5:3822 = 3821.37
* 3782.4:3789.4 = 3788.95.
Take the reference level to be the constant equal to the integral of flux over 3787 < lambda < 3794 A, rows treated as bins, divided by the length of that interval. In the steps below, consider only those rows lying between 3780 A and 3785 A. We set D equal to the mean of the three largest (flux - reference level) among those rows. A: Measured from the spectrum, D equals 0.70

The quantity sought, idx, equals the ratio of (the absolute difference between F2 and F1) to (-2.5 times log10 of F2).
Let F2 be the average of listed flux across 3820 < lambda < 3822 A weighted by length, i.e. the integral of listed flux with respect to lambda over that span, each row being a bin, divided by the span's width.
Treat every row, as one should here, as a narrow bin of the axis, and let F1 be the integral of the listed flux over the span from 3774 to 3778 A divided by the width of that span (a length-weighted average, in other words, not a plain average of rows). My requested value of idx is -0.10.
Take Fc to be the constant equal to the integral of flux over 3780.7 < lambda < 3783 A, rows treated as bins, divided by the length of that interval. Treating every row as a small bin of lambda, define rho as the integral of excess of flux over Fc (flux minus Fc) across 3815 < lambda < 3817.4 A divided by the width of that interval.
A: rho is -0.4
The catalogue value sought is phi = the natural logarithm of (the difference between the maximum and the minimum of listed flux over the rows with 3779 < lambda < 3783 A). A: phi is -1.6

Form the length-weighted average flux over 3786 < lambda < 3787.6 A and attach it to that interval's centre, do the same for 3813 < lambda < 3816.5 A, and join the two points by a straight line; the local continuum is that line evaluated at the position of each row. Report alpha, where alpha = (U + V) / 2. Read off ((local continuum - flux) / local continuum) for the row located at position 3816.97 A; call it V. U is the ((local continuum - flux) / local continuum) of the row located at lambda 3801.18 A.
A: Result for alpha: 0.06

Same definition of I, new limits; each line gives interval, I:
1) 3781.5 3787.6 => -0.76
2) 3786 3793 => -0.71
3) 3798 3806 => -0.70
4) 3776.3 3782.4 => -0.75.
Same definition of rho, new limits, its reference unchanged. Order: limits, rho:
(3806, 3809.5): -0.4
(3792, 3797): -0.9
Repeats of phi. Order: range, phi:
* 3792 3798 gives -1.5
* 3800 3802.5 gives -3.2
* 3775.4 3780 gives -0.7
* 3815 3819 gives -2.8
